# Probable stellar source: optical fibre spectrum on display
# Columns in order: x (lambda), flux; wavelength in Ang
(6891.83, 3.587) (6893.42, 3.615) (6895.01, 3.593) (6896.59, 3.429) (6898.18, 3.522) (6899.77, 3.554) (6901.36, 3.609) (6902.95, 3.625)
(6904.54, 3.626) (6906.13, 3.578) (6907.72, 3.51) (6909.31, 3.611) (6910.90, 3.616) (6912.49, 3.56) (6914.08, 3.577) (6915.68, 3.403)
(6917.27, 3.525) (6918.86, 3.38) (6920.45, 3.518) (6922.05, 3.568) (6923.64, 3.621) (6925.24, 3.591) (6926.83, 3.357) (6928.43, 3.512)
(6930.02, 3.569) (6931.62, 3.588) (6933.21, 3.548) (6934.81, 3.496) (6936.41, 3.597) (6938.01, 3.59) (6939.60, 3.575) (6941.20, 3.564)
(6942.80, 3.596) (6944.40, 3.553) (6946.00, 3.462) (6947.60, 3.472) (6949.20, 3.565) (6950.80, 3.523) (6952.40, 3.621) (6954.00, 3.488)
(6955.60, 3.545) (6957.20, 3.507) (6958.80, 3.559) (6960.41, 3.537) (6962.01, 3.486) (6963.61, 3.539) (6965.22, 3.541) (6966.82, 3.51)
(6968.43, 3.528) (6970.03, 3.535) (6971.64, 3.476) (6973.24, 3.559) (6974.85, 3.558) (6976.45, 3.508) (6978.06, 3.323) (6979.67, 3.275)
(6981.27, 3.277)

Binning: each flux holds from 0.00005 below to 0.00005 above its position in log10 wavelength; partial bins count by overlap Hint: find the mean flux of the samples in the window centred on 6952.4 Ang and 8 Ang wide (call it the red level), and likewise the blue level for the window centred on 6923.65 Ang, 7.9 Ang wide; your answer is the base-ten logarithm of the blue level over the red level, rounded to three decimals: -0.002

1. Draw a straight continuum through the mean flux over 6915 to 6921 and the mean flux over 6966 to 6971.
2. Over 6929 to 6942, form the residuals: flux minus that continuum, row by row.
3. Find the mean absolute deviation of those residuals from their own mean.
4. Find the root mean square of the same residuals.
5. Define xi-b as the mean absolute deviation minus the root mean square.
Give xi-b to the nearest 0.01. -0.07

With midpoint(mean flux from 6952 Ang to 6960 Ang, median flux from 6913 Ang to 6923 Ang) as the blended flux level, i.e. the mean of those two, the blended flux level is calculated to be 3.53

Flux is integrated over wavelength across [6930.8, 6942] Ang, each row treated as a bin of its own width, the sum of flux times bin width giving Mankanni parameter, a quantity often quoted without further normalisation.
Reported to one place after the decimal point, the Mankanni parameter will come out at 39.9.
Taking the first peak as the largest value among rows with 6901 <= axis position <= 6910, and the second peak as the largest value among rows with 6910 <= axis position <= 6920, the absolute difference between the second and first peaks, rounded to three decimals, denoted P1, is 0.010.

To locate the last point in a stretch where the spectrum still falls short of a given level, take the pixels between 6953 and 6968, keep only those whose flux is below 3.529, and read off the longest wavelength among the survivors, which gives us 6966.82 Ang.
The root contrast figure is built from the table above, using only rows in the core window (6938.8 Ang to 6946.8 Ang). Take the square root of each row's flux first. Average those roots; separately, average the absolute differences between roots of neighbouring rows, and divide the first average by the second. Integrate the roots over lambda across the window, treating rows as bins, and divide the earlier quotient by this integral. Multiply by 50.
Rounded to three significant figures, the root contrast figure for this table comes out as 532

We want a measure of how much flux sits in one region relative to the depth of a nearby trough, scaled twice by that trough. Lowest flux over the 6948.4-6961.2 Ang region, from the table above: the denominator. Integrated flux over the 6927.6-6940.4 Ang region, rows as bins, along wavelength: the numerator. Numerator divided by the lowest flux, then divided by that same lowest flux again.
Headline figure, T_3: 3.74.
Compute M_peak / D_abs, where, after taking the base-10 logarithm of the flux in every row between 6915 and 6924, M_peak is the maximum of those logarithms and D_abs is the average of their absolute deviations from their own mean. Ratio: 60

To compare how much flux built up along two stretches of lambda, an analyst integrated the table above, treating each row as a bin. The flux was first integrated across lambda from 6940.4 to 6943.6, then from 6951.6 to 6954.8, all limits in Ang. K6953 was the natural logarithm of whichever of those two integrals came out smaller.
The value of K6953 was 2.43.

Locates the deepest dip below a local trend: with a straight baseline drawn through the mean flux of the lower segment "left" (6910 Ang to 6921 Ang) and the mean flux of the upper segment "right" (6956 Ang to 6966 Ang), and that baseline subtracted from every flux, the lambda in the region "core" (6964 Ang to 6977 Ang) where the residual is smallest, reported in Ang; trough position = 6971.64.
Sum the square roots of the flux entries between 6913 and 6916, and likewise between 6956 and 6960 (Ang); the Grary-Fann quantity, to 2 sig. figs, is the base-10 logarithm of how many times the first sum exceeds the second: -0.0027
